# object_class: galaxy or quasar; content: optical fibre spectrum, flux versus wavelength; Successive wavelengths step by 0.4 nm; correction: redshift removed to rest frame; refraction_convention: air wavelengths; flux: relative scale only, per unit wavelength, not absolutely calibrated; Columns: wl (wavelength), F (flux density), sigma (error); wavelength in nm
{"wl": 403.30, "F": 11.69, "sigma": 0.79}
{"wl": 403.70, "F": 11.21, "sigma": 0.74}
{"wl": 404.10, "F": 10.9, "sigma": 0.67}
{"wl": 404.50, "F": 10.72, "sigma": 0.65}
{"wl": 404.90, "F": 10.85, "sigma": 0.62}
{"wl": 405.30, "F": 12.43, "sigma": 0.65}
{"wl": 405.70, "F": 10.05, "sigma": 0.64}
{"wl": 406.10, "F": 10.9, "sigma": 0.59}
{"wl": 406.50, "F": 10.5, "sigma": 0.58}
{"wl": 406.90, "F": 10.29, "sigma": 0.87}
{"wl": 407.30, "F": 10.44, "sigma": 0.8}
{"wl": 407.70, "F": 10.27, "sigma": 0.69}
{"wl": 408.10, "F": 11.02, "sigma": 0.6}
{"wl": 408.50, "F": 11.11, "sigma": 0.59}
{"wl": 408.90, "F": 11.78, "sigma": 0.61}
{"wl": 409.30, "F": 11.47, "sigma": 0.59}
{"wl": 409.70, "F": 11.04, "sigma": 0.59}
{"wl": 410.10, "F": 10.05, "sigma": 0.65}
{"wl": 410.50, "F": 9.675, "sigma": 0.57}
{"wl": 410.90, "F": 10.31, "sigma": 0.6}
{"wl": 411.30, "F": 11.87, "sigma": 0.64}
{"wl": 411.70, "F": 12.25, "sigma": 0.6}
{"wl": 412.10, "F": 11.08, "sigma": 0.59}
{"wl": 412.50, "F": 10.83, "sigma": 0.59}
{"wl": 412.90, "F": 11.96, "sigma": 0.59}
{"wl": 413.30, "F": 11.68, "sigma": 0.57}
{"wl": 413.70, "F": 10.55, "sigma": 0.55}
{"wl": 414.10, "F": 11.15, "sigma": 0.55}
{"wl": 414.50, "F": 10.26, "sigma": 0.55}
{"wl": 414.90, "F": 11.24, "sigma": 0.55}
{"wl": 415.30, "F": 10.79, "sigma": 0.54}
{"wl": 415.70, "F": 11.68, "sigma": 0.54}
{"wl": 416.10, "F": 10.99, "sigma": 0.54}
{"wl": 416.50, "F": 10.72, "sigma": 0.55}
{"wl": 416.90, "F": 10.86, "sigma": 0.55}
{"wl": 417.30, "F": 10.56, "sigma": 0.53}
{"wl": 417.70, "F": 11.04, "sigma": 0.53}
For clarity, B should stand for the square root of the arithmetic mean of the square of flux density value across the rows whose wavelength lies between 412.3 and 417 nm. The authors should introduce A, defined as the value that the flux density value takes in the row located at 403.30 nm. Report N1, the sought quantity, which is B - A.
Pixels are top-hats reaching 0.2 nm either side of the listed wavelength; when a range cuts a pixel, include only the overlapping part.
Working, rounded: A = 11.69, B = 11.1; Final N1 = -0.6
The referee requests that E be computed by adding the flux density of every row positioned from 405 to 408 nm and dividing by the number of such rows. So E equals 10.7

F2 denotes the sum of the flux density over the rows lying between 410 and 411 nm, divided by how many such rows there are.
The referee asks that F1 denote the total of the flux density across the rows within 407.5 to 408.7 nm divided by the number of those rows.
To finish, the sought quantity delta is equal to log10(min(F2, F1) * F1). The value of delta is 2.03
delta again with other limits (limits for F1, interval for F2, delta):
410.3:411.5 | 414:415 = 2.05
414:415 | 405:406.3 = 2.07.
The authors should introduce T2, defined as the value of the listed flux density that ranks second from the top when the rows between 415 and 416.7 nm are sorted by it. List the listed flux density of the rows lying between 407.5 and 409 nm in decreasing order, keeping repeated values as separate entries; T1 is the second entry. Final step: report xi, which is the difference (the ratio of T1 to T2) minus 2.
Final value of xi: -0.99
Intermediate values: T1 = 11.11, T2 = 10.99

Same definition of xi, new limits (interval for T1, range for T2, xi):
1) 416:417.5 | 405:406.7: -1.00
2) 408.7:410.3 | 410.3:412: -1.03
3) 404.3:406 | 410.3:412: -1.09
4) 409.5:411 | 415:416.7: -1.06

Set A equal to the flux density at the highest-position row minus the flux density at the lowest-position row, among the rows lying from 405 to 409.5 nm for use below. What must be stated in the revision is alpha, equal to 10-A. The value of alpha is 11.0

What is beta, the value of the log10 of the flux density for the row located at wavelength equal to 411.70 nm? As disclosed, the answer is 1.09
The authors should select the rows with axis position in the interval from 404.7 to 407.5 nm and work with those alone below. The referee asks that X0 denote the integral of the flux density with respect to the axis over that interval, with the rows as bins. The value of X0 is 30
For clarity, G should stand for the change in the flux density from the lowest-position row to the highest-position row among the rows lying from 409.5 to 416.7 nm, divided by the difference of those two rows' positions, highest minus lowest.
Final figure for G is -0.05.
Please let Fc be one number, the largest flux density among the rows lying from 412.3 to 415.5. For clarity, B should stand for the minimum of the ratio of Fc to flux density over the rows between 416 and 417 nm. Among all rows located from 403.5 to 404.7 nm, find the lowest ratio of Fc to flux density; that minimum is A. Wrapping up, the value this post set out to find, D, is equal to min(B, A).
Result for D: 1.07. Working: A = 1.07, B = 1.09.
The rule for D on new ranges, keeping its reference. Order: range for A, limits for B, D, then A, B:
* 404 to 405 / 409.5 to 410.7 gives 1.08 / 1.10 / 1.08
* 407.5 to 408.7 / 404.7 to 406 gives 0.96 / 1.08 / 0.96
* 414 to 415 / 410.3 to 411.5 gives 1.01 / 1.06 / 1.01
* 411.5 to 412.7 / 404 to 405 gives 0.98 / 0.98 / 1.10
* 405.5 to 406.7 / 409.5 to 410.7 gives 1.08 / 1.10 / 1.08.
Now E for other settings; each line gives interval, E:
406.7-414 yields 11.0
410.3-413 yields 11.1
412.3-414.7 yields 11.1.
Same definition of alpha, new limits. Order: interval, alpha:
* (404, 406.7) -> 10.4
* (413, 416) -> 10.0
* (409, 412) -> 9.2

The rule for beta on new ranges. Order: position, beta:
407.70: 1.01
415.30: 1.03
